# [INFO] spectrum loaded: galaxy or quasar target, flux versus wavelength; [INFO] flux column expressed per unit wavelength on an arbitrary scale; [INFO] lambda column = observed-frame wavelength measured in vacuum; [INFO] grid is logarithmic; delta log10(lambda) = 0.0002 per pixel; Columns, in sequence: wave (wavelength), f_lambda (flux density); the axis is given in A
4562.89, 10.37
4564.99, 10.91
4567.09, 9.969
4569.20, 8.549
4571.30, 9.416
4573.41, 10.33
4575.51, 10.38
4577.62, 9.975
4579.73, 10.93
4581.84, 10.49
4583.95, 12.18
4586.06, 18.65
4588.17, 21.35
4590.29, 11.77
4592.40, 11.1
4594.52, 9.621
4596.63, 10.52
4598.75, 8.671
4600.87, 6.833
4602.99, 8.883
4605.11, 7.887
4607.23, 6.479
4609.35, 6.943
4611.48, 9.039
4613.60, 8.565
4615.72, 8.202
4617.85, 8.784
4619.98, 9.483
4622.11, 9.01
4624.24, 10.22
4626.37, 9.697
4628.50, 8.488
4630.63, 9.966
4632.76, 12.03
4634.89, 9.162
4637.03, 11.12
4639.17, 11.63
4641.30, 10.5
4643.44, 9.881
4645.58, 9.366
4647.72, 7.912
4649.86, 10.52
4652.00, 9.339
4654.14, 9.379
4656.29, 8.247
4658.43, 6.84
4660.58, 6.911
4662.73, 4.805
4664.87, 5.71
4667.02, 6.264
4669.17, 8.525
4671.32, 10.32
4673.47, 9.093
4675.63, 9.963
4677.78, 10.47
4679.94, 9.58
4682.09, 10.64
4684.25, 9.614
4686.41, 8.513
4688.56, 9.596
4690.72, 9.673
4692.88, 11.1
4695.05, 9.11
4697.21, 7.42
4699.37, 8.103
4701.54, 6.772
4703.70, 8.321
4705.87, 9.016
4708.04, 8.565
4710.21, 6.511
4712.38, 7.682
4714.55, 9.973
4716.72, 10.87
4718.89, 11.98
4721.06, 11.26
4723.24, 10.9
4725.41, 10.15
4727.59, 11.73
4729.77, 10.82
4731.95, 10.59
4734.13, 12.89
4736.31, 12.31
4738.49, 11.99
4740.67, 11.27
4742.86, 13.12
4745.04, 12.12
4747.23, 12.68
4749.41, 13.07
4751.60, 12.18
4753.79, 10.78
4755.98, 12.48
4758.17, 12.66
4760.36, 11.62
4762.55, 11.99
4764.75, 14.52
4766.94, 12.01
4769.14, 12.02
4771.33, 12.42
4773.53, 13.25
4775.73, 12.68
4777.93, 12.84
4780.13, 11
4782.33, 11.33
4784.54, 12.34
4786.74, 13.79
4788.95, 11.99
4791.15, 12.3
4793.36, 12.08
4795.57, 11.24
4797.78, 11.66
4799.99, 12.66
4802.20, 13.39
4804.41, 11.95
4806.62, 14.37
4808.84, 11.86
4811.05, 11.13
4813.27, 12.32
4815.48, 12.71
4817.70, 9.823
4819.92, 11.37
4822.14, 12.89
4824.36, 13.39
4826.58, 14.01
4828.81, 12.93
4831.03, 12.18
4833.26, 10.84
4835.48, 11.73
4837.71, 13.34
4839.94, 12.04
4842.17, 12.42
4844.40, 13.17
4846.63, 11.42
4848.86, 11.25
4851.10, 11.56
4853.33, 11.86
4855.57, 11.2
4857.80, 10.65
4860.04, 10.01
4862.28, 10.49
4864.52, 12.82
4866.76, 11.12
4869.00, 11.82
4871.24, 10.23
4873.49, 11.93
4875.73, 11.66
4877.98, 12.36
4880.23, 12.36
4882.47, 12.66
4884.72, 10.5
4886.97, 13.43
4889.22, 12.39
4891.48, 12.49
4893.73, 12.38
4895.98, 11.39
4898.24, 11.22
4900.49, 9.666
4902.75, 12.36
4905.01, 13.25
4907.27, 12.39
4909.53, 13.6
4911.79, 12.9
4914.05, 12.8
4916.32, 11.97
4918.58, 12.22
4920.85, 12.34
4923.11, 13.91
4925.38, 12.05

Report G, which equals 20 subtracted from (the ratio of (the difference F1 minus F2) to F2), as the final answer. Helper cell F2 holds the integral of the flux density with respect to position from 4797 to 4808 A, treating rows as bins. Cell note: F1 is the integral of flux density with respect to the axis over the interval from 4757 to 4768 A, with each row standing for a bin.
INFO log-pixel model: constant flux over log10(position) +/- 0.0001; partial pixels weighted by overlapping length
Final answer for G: -20.0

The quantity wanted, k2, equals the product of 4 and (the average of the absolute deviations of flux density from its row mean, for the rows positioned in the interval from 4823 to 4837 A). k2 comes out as 3.7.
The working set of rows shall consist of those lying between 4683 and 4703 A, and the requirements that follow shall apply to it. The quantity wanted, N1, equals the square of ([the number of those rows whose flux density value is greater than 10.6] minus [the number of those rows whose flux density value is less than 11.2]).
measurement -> 64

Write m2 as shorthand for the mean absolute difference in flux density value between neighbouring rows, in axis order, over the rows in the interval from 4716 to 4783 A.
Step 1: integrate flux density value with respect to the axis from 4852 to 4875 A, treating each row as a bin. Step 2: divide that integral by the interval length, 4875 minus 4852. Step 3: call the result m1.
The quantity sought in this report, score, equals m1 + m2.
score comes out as 12.2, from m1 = 11.2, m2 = 0.94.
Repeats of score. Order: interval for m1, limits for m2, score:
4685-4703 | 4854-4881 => 9.8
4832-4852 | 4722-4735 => 13.1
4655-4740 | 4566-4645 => 10.9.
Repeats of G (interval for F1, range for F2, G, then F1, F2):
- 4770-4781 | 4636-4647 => -19.8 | 137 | 115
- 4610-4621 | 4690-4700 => -19.9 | 96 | 91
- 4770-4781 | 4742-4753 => -20.0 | 137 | 138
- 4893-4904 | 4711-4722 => -19.9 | 125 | 113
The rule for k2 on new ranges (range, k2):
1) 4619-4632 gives 1.9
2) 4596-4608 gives 4.6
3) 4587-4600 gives 12.2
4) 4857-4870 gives 3.1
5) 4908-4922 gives 1.8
